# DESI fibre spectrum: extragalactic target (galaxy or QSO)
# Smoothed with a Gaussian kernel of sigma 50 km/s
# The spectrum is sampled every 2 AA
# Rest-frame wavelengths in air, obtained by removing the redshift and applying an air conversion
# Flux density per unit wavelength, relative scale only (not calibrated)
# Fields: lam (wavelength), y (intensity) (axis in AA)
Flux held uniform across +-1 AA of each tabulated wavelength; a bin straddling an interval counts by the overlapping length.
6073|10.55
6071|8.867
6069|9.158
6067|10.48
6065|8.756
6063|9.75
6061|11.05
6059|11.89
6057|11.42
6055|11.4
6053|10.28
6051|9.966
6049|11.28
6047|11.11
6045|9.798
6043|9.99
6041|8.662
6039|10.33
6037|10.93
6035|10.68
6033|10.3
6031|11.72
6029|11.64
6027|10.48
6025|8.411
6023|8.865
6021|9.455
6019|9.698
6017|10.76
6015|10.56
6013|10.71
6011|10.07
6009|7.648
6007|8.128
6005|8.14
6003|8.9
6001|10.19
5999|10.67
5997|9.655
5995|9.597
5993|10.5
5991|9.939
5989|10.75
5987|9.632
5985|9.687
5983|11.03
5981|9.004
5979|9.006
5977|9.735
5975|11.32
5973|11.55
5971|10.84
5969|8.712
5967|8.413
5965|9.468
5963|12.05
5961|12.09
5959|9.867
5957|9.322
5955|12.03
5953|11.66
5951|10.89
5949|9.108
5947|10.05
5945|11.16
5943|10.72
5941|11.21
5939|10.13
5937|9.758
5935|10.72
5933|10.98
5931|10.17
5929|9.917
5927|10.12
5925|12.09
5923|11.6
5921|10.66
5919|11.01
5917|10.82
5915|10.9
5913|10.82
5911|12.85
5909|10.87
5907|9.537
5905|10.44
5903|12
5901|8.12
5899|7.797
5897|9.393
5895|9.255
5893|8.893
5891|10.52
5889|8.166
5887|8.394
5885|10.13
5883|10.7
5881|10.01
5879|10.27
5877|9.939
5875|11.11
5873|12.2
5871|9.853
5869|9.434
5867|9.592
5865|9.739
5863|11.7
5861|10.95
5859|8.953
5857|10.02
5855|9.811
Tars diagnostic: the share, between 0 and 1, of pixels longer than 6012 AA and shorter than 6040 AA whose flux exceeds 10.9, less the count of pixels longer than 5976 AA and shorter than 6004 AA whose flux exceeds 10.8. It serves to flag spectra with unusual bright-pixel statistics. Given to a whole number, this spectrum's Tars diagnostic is -1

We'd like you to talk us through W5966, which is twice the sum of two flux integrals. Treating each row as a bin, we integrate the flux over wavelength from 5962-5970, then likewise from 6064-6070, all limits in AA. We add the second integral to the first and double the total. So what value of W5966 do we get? 268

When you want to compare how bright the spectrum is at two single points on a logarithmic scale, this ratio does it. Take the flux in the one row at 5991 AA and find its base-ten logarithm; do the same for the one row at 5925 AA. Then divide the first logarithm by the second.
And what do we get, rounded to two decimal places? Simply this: 0.92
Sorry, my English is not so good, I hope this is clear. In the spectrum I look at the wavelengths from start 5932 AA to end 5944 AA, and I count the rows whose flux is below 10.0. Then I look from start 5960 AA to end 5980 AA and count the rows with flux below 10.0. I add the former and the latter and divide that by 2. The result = 3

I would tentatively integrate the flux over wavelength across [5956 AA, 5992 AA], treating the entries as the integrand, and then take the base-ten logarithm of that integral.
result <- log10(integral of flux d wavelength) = 2.562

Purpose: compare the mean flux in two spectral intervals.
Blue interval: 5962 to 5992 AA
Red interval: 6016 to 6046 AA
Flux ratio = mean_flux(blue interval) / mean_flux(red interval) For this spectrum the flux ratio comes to 1.00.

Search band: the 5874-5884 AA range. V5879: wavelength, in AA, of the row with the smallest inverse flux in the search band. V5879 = 5875 AA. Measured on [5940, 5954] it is 5953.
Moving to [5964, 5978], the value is 5973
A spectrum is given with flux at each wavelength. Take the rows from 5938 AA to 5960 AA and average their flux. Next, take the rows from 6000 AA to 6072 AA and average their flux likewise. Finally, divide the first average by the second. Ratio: 1.05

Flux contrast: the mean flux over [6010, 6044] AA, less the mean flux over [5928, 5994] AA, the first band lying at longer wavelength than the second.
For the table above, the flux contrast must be -0.15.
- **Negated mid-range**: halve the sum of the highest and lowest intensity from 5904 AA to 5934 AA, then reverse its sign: -11.19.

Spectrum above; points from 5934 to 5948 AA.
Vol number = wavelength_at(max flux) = 5941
